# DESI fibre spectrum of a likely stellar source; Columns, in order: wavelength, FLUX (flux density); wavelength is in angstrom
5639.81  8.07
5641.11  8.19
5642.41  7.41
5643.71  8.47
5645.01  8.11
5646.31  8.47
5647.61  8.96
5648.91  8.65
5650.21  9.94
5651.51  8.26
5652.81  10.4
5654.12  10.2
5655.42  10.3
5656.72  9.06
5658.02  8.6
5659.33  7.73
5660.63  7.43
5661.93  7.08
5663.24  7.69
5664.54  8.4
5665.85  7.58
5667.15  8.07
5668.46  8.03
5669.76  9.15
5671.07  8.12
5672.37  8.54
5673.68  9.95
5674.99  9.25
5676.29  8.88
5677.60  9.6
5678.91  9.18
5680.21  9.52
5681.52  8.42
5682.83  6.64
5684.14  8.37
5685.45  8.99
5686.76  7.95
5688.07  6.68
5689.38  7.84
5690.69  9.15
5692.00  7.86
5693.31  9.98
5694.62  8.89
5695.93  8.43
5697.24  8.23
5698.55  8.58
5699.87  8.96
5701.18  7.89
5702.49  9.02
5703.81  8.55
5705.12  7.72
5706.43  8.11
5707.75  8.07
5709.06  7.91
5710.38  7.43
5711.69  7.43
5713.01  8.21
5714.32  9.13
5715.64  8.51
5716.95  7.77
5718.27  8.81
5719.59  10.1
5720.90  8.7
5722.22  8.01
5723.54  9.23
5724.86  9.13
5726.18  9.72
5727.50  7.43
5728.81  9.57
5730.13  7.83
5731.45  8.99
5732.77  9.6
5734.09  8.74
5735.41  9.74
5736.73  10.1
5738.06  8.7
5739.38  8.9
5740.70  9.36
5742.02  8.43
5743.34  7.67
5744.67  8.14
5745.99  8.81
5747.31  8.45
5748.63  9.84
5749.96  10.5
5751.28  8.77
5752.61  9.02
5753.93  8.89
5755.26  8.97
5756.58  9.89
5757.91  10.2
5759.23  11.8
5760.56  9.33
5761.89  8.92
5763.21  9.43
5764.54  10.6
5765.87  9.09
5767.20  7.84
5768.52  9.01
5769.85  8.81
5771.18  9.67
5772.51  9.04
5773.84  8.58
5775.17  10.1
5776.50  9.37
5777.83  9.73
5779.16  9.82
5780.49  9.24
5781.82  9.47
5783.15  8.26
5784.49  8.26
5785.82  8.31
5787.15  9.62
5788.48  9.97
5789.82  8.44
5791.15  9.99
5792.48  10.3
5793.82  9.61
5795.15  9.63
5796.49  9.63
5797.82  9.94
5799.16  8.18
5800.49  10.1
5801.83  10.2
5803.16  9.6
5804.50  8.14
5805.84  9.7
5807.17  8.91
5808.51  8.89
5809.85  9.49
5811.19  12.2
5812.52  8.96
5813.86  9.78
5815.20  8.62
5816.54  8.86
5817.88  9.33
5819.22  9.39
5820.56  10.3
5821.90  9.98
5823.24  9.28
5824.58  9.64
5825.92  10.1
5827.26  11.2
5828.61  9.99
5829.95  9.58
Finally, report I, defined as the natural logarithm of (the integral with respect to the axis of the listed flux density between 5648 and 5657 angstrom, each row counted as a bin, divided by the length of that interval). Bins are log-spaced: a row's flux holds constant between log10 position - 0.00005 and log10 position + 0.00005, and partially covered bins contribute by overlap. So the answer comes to 2.26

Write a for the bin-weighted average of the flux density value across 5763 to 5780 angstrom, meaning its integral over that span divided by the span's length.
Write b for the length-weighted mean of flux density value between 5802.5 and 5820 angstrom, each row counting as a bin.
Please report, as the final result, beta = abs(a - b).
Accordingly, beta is 0.07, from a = 9.31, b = 9.4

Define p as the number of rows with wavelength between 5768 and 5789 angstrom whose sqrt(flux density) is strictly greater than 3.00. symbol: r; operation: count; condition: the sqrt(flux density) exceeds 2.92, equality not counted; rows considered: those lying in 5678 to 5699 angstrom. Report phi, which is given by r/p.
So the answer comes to 0.6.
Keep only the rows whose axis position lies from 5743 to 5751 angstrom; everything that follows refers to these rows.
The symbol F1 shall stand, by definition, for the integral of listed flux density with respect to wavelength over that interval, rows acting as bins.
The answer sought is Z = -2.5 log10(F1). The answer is -4.64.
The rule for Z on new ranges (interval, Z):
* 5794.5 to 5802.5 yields -4.72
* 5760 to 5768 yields -4.67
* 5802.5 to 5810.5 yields -4.66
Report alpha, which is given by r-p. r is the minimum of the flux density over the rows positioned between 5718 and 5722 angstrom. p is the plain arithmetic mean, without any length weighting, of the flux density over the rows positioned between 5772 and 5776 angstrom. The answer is -0.54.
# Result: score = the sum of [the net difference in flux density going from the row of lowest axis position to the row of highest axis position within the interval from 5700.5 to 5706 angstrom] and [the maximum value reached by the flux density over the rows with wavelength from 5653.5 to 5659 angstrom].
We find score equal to 10.1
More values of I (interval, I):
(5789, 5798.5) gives 2.27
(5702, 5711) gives 2.09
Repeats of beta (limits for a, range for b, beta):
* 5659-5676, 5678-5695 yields 0.17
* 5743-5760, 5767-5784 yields 0.16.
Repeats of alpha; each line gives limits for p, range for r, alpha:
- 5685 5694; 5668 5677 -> -0.32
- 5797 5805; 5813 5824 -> -0.74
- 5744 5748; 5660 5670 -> -1.39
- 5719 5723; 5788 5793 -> -0.50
